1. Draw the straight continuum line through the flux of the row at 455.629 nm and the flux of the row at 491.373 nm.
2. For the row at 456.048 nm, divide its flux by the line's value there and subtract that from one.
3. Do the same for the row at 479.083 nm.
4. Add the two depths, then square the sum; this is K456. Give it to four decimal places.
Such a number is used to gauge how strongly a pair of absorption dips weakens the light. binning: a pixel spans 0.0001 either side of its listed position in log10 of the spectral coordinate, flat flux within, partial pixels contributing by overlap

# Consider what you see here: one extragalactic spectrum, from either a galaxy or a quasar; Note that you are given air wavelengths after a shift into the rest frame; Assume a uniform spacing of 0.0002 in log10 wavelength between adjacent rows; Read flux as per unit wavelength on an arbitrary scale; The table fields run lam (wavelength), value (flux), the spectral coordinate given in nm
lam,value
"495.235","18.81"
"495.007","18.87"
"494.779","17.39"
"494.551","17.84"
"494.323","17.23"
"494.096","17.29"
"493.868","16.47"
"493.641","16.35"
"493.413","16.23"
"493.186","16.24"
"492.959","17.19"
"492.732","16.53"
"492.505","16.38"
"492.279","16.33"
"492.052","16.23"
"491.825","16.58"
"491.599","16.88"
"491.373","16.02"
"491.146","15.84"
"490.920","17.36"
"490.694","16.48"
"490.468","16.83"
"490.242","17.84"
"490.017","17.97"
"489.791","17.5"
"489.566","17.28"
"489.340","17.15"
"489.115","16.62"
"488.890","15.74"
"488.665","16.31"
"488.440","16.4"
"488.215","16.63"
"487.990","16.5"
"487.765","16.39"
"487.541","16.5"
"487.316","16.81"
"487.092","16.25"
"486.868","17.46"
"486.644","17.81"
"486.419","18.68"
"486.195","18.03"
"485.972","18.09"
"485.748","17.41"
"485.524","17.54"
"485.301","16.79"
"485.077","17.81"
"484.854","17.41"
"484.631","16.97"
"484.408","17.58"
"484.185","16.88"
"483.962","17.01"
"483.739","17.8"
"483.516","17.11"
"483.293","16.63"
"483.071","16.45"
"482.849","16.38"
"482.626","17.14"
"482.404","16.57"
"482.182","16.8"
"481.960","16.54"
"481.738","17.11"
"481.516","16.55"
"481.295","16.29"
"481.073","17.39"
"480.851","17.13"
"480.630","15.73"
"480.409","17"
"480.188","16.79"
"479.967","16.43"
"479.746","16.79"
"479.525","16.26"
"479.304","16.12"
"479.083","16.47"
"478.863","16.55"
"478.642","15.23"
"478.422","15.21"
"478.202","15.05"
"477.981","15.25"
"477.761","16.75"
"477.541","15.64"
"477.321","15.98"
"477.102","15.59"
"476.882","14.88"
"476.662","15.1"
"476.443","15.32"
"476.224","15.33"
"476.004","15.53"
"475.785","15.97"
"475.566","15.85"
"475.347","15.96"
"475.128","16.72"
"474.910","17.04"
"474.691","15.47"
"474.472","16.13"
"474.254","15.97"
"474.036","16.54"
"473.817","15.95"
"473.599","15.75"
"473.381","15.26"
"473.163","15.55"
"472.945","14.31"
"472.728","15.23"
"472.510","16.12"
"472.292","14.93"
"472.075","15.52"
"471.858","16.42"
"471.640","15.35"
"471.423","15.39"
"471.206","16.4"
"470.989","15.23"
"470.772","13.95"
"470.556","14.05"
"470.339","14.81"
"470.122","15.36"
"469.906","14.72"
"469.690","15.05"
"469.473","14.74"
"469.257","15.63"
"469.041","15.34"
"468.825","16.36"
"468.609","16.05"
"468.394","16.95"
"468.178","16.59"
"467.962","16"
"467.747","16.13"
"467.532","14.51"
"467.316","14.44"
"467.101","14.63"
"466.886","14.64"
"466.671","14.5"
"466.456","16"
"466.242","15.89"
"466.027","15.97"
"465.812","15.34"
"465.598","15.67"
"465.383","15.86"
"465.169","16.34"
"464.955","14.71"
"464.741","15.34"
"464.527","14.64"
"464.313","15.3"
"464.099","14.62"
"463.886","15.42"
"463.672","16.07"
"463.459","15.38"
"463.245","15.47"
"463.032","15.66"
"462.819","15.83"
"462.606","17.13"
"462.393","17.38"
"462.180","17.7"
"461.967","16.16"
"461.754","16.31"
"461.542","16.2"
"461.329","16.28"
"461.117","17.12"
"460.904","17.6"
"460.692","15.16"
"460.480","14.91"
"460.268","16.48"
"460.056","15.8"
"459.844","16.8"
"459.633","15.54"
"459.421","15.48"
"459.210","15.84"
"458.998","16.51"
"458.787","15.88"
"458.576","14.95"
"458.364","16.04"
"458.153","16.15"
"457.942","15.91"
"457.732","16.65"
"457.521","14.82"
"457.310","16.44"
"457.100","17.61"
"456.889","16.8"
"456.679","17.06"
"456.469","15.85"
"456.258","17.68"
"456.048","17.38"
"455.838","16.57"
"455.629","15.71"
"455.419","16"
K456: 0.0199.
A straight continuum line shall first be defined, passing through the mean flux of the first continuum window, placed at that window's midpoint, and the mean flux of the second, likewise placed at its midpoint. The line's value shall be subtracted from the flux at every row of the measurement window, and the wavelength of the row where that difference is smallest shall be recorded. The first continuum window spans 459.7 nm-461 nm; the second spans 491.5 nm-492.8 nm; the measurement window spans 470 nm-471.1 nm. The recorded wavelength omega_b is 470.772 nm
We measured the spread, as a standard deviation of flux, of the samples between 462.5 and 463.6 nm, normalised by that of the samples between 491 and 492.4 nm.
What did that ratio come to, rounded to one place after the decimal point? 1.9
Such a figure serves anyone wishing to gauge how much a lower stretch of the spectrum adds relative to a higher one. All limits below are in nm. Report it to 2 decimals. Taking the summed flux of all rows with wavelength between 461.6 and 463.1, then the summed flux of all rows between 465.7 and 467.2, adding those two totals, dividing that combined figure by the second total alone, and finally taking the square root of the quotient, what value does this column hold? 1.44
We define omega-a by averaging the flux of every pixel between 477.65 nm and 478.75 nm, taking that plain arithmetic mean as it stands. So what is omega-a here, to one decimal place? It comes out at 15.5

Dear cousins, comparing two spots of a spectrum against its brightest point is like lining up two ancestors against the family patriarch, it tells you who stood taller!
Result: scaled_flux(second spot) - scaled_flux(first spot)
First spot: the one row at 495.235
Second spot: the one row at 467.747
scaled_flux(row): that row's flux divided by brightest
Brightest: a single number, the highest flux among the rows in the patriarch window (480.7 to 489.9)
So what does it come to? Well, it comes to -0.14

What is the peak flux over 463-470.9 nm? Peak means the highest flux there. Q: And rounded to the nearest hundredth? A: 16.95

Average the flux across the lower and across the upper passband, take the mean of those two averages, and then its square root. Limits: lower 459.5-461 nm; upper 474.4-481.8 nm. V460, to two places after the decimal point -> 4.01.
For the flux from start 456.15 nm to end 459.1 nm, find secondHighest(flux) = 17.61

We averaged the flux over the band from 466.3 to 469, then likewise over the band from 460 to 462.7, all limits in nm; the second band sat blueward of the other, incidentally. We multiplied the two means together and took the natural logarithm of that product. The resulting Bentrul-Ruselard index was 5.55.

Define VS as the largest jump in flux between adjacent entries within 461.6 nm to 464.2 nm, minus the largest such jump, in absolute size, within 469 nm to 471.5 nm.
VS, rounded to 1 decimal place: 0.3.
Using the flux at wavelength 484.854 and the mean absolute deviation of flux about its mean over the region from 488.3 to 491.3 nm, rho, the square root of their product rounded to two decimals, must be 3.22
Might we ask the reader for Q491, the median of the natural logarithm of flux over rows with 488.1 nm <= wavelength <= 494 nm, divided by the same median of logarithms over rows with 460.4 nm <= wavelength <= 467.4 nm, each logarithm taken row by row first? 1.02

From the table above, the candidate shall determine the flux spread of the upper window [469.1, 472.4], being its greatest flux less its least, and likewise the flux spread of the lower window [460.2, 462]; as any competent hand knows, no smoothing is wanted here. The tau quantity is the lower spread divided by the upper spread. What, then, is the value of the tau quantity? 1.1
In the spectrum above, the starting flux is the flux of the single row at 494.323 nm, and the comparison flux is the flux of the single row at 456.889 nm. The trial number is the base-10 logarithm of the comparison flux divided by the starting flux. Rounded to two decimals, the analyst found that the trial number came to -0.01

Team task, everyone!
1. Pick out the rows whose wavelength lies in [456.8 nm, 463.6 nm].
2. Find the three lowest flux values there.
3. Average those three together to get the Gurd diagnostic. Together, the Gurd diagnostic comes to 14.9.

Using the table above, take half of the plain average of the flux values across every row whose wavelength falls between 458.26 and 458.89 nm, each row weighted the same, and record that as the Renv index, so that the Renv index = 7.8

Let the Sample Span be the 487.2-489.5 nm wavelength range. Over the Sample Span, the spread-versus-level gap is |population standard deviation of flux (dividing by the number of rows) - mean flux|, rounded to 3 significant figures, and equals 16.2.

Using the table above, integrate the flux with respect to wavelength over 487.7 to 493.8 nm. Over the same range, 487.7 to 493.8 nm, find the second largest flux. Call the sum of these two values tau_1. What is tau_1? 119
